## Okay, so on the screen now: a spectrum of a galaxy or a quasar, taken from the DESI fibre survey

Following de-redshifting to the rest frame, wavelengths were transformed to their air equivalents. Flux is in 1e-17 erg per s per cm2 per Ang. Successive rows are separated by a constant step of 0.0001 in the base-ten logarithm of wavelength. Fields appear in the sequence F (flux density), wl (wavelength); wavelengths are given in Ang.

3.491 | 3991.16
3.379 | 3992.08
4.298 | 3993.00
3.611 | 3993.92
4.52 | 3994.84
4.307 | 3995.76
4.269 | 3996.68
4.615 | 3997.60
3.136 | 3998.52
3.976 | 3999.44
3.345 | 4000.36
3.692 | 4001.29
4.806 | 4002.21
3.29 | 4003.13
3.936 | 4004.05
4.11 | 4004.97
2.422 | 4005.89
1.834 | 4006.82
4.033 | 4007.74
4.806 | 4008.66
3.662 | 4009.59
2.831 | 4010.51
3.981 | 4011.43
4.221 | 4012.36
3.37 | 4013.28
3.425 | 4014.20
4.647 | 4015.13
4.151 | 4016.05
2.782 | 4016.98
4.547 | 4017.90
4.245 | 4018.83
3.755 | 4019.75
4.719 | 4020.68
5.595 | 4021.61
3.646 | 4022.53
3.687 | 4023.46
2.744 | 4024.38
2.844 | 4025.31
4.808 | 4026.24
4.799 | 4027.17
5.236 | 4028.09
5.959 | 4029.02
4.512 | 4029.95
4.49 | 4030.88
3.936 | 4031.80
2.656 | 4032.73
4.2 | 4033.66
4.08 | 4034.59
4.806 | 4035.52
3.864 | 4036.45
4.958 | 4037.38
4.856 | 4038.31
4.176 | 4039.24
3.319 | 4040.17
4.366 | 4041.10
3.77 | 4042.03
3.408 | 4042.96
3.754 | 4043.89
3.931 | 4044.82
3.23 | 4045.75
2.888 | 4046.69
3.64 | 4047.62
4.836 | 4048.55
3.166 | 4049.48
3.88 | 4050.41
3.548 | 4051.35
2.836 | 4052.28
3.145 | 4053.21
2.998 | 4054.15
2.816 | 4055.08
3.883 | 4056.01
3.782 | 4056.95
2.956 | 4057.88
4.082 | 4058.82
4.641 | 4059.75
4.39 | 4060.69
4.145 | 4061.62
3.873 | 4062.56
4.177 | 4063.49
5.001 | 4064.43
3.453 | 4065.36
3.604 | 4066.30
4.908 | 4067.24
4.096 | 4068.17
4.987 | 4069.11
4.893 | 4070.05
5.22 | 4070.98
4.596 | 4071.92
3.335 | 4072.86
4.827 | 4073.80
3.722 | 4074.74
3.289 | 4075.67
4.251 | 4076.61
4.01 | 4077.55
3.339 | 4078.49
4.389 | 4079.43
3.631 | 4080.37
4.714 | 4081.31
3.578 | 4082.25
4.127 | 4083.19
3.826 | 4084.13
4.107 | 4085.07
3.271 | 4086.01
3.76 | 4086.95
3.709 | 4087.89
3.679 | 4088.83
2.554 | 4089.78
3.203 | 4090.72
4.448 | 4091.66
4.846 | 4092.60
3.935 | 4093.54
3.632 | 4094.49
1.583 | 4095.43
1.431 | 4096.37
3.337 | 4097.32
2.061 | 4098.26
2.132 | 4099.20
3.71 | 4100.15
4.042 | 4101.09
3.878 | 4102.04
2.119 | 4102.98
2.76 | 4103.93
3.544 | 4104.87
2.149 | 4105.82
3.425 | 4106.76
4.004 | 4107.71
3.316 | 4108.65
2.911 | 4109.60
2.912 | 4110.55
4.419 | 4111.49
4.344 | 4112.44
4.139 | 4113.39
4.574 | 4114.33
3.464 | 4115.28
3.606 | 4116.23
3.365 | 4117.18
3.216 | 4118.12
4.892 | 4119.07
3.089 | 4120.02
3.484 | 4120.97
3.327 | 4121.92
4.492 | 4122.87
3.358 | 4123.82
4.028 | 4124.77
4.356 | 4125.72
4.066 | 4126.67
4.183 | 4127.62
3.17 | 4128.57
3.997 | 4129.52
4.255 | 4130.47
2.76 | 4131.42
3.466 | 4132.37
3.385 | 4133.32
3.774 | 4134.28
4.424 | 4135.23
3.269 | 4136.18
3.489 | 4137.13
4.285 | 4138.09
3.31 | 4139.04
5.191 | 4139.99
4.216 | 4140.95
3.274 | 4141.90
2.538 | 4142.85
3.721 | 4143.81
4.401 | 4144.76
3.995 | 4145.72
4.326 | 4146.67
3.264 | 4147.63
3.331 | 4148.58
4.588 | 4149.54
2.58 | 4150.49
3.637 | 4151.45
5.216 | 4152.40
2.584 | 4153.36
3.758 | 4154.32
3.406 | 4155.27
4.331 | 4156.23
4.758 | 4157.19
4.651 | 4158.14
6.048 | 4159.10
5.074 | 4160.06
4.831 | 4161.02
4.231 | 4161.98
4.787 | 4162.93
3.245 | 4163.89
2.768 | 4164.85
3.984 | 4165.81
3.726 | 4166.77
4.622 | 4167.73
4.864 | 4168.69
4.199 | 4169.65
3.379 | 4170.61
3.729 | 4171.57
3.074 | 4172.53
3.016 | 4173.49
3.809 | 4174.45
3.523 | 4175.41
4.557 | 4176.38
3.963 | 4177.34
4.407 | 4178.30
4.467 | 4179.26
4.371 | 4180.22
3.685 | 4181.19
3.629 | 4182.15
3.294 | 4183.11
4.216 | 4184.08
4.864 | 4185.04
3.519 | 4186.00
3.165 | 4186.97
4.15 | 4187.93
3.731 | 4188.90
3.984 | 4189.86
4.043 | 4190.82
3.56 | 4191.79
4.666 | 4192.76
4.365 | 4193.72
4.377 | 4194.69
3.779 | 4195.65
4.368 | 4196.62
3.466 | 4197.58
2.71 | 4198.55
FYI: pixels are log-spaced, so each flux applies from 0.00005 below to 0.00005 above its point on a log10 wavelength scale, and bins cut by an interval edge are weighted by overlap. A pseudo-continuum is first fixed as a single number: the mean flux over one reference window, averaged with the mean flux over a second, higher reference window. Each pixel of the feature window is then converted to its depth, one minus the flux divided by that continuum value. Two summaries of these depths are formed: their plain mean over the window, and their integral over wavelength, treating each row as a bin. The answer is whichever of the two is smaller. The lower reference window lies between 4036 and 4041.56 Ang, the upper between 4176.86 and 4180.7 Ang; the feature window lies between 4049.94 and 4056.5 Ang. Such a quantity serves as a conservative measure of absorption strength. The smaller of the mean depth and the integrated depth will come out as 0.229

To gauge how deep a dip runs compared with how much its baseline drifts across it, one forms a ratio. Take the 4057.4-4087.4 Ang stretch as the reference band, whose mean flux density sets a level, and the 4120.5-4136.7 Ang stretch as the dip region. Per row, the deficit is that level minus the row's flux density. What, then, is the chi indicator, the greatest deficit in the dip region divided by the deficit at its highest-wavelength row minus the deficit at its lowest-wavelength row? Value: 6.2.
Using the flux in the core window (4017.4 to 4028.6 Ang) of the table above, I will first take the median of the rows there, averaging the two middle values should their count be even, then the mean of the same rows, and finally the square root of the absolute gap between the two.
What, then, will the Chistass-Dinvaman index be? 0.42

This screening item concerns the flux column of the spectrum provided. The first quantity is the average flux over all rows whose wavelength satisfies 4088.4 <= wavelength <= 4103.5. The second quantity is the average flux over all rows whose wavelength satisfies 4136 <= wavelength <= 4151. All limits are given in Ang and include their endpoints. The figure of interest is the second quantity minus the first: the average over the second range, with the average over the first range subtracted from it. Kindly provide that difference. 0.6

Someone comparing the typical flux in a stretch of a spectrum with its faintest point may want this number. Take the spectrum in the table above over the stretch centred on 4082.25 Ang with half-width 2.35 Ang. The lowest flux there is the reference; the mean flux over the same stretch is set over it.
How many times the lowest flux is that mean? 1.11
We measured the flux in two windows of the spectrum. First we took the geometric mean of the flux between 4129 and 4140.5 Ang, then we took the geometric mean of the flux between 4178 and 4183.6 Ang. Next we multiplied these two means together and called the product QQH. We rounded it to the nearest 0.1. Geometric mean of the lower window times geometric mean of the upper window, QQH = 14.8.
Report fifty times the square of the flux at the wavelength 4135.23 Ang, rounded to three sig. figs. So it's 979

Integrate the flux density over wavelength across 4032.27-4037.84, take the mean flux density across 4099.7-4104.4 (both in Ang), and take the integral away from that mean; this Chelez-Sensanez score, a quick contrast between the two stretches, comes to -19.5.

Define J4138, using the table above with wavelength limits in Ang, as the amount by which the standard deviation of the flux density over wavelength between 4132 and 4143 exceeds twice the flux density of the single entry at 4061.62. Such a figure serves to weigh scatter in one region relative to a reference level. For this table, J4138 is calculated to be -7.6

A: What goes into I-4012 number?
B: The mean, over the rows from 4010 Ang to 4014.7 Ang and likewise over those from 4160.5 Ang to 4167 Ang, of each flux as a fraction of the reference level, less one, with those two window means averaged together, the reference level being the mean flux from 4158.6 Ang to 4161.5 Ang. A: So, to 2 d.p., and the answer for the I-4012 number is -0.29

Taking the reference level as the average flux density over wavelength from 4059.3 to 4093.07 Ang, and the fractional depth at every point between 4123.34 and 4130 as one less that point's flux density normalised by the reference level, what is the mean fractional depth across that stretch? 0.05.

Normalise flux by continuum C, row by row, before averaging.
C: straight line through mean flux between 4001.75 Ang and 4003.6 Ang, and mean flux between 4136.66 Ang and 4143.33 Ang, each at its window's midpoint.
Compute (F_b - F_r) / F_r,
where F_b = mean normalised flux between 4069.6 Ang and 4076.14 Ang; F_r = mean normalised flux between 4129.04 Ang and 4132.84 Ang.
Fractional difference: 0.14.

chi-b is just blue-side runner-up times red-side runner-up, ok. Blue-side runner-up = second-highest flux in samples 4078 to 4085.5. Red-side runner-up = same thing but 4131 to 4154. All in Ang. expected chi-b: 22.8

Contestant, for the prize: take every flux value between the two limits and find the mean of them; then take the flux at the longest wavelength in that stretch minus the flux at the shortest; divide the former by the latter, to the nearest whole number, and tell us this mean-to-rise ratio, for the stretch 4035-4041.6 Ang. -10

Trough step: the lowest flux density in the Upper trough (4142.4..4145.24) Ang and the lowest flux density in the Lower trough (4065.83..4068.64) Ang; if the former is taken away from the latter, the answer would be 1.1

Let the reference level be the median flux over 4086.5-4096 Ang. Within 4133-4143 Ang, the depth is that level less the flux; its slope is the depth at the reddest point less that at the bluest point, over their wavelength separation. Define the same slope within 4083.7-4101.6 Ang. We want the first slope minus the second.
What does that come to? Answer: 0.10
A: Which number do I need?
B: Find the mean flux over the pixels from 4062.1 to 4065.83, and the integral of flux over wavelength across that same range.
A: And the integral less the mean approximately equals 11.3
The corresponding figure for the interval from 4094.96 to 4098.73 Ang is 5.8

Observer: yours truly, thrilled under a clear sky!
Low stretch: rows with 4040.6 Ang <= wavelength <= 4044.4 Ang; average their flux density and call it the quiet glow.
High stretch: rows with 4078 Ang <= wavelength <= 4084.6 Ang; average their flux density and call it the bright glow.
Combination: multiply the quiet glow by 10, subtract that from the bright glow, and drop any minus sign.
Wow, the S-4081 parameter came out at 34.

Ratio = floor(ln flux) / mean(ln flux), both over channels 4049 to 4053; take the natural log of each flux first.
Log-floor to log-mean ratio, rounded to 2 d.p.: 0.87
